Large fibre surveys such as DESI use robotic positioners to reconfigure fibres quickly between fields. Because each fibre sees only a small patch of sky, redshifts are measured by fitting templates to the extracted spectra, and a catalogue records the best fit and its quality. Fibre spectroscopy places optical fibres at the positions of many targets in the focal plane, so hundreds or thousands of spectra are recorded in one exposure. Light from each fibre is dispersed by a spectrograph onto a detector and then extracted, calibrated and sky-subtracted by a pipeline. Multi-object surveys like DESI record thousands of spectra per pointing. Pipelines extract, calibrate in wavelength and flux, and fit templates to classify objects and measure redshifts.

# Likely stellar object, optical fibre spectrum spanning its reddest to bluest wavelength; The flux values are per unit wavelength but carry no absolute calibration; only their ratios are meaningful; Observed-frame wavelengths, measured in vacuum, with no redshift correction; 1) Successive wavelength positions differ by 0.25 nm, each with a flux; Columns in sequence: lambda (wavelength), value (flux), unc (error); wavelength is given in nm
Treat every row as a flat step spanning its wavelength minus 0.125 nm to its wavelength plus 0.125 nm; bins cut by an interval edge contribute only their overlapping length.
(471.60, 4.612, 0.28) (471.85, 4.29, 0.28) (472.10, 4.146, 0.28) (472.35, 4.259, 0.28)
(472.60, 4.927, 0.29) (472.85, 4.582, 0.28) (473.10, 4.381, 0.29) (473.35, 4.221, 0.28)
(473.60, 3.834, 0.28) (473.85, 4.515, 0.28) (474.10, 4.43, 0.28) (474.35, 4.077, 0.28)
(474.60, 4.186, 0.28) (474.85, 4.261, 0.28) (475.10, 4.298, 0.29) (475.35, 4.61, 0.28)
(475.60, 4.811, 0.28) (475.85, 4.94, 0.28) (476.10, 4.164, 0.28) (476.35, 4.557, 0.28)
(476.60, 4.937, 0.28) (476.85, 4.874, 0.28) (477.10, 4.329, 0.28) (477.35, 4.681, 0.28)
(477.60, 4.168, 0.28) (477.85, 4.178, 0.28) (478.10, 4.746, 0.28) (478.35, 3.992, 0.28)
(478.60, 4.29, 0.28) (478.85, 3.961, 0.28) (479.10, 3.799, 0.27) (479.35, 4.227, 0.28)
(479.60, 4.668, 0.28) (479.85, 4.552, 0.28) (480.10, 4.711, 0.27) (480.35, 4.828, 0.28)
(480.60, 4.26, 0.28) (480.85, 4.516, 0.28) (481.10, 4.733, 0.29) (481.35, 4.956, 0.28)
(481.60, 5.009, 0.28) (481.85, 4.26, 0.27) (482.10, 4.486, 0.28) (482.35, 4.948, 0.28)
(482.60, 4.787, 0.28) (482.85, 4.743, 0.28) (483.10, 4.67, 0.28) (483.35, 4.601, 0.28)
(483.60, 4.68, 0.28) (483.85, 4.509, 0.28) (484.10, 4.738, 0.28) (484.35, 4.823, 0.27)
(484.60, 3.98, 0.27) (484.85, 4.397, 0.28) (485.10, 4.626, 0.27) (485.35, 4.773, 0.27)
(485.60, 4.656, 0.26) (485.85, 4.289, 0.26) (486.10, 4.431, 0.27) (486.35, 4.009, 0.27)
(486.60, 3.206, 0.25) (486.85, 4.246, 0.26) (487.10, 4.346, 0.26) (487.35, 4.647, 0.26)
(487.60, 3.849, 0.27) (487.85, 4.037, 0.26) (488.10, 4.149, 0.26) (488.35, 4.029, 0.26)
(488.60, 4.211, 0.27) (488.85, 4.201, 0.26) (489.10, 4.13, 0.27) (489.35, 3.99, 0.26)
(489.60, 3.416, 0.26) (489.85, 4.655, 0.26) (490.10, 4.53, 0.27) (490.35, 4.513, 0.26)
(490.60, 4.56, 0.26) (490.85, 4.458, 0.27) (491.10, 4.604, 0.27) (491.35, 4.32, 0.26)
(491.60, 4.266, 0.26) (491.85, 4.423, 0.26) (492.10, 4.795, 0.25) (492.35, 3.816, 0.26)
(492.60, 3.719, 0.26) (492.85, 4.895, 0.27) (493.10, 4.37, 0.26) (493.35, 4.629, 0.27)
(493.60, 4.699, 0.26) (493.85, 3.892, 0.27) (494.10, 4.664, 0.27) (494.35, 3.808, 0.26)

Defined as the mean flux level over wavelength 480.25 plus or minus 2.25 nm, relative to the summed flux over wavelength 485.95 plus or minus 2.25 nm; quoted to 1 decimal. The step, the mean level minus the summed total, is -73.2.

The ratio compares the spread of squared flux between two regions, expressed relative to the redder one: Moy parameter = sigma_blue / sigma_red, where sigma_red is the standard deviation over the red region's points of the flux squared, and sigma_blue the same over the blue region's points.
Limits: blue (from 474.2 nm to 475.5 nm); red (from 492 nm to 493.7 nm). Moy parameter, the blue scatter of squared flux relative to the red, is 0.4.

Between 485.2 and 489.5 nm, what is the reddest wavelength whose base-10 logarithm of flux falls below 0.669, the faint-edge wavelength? 489.35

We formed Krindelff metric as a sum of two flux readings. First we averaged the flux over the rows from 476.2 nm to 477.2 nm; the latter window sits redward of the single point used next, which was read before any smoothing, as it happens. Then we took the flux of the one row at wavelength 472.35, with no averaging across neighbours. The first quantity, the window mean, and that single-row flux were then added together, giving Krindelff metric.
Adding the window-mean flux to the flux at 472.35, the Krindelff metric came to 8.93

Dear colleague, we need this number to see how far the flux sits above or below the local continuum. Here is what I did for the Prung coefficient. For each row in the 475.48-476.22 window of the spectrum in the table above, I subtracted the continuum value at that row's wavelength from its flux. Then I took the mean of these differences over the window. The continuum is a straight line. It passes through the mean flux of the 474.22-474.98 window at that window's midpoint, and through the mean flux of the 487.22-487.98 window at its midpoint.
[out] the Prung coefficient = 0.46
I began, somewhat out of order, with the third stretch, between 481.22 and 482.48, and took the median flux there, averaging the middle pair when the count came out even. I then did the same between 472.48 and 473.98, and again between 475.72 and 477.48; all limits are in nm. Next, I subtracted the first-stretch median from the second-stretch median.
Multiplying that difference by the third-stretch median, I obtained 1.2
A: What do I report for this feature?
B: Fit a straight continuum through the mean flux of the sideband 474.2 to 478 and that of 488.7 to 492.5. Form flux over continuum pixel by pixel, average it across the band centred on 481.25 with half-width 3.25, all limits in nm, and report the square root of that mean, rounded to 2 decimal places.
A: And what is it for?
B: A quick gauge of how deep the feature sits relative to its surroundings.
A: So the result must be 1.02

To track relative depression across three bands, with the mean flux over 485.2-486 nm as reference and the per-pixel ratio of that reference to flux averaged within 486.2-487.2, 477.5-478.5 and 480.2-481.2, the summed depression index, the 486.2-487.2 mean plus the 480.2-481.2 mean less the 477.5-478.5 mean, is 1.10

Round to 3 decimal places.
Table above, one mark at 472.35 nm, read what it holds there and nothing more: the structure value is 4.259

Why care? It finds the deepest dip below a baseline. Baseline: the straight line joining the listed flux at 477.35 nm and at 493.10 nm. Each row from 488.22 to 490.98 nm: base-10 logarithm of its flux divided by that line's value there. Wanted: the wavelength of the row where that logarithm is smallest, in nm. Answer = 489.60 nm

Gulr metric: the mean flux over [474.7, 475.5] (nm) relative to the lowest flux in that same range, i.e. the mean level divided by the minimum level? 1.03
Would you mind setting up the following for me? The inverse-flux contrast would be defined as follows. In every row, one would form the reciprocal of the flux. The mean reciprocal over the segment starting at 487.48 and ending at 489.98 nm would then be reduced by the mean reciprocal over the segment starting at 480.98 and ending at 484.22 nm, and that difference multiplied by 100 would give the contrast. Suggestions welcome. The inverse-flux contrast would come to 3.4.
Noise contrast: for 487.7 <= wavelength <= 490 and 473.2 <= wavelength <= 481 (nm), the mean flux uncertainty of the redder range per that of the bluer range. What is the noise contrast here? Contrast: 0.938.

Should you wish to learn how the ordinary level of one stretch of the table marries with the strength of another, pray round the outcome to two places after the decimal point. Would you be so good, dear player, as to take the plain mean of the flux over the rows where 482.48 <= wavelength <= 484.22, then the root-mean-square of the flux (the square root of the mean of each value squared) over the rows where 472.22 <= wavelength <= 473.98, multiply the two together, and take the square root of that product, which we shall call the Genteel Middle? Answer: 4.54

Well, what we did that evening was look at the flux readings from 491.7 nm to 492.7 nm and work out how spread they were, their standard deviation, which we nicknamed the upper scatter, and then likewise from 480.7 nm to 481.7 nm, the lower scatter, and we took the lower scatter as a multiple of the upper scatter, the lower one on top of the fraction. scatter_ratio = 0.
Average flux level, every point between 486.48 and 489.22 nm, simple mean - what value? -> 4.10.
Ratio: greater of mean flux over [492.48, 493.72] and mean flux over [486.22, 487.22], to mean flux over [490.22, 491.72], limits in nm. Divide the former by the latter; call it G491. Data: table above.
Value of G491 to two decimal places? 1.00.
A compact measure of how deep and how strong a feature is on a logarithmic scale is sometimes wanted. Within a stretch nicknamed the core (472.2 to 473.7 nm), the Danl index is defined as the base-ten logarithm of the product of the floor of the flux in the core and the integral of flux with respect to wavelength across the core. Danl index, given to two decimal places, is 1.40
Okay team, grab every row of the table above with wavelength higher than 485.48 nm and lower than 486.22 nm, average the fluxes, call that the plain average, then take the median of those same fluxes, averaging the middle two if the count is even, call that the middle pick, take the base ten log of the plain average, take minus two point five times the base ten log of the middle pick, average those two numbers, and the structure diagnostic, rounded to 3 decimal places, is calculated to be -0.484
